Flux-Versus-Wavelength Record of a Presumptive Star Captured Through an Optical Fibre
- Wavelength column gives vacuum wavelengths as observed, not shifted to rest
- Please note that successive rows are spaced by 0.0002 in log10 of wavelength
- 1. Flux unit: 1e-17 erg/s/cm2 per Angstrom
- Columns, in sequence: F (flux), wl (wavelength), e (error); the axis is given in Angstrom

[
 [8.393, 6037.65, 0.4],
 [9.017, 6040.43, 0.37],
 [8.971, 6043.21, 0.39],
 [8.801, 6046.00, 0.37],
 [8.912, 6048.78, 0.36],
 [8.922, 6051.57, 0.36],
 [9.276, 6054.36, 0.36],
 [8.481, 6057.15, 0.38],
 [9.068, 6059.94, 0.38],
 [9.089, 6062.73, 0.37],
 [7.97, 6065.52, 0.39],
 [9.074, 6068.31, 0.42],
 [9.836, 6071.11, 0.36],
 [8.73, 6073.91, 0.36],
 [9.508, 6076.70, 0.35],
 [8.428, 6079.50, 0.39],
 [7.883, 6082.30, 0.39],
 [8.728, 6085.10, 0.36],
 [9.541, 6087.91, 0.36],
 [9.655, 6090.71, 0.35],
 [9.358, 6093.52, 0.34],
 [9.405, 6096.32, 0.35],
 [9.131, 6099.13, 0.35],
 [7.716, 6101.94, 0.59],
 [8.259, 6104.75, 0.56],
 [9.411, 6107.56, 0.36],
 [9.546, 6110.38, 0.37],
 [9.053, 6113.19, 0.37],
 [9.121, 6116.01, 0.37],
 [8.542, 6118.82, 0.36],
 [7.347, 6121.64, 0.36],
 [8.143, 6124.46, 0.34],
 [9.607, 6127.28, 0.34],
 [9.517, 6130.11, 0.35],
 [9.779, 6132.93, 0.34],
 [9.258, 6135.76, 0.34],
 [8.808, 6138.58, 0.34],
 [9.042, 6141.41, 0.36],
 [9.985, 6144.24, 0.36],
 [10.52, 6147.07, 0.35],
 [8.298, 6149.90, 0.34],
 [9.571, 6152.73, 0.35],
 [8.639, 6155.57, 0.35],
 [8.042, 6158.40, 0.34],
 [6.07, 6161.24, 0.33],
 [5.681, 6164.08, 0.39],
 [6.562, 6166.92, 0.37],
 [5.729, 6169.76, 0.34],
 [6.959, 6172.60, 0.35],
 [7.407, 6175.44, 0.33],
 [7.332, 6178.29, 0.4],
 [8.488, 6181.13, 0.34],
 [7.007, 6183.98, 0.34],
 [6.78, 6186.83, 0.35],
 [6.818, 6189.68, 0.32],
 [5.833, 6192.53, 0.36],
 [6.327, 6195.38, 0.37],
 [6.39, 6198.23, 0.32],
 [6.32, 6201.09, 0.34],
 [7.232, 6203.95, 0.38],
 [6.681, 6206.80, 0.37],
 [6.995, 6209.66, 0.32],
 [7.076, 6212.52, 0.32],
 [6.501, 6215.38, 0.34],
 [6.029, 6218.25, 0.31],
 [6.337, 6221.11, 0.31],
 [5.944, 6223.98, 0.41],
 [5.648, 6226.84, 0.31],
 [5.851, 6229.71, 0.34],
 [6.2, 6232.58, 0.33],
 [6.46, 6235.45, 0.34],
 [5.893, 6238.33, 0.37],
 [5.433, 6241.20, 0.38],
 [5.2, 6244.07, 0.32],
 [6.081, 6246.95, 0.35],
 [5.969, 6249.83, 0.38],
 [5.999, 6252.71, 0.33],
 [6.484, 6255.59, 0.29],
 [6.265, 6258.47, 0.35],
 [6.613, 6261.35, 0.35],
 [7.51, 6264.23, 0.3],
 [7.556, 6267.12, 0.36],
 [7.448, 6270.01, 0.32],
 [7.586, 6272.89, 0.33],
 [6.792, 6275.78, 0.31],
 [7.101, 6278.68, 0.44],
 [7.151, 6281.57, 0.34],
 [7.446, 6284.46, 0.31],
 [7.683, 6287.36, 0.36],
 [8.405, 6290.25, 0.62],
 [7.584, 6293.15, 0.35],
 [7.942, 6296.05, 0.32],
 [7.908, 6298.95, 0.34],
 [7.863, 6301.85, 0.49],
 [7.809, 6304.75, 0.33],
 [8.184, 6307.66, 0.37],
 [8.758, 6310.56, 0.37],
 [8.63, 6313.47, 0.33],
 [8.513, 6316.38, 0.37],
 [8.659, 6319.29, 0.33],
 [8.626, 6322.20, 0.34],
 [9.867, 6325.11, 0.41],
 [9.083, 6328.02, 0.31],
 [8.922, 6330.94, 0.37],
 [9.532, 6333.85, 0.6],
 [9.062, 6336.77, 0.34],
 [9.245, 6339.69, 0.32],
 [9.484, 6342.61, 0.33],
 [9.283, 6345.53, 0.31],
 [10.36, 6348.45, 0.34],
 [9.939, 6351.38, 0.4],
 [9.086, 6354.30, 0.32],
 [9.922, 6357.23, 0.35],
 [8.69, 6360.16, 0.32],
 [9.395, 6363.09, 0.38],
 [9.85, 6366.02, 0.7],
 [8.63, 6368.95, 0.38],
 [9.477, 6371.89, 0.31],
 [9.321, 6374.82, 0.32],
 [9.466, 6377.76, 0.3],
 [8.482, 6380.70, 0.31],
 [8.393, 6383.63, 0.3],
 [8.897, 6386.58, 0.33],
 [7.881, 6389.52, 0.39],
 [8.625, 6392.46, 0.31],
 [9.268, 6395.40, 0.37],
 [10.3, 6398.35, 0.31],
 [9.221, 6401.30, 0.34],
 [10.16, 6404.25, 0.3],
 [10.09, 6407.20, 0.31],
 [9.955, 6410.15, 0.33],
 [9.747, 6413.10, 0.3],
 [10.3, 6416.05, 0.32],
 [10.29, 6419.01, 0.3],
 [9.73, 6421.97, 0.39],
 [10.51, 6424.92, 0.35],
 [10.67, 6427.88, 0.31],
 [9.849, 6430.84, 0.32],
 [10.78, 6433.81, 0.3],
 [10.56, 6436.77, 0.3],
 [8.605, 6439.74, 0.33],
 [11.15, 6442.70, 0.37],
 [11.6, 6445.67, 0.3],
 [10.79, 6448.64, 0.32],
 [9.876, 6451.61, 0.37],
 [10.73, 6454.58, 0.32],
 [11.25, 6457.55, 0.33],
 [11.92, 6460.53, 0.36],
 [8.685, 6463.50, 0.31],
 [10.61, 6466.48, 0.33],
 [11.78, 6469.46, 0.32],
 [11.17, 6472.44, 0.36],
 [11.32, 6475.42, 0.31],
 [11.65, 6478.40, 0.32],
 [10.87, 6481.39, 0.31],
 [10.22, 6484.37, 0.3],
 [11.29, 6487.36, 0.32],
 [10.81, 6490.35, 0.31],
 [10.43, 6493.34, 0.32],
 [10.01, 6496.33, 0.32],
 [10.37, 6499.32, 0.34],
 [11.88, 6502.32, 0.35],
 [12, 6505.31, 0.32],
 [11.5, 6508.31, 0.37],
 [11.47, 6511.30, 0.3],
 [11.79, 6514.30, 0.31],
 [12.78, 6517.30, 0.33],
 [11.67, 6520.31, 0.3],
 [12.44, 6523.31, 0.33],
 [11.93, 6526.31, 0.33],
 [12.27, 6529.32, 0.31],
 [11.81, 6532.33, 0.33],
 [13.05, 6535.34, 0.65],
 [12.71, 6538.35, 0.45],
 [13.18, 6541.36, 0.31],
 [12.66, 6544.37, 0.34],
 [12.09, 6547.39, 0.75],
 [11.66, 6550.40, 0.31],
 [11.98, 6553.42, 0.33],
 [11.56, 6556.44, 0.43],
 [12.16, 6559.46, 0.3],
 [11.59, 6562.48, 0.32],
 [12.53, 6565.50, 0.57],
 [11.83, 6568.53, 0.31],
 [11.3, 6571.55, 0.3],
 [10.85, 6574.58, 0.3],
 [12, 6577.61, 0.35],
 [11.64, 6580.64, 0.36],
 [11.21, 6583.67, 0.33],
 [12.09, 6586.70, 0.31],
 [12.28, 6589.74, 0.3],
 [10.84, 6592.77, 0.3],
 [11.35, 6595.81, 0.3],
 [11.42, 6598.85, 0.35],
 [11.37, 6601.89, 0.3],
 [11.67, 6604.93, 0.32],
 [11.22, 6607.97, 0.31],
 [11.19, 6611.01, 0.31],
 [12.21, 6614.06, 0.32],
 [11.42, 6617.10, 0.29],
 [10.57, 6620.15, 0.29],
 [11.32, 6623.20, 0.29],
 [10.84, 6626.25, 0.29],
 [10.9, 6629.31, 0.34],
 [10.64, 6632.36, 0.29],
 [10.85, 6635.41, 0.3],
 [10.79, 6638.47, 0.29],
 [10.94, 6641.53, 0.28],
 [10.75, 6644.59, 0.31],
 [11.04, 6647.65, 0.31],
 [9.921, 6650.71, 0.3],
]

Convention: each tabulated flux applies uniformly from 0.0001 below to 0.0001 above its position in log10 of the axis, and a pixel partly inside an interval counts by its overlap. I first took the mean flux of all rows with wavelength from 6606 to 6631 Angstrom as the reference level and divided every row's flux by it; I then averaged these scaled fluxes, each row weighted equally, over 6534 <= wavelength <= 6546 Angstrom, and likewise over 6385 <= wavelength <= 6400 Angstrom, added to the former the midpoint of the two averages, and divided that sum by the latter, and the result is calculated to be 2.65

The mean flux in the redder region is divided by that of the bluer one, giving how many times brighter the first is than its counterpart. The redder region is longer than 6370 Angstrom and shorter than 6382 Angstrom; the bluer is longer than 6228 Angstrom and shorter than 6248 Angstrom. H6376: 1.6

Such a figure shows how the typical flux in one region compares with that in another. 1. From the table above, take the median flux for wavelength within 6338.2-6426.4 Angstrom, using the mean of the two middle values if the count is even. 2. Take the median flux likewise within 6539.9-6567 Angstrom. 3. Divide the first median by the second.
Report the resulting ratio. 0.78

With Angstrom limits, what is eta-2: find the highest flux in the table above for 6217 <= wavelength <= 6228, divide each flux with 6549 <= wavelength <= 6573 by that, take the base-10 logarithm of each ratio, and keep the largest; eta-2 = 0.296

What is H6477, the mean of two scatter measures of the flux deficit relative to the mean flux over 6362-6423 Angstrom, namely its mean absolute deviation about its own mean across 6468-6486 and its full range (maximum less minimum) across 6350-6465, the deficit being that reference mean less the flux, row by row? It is 2.2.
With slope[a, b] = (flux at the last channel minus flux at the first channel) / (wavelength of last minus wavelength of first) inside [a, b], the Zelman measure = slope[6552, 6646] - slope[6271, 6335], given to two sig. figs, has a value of -0.045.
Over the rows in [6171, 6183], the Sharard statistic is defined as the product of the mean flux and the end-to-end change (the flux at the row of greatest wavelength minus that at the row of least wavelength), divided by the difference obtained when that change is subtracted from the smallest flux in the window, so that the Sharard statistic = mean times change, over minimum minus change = 2.1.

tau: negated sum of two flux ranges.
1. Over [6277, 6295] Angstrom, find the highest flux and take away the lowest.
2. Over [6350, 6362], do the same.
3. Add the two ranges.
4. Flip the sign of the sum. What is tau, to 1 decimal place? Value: -2.6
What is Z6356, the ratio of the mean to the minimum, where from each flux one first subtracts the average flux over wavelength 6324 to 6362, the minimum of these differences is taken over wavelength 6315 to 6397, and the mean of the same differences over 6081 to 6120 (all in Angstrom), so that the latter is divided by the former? 0.30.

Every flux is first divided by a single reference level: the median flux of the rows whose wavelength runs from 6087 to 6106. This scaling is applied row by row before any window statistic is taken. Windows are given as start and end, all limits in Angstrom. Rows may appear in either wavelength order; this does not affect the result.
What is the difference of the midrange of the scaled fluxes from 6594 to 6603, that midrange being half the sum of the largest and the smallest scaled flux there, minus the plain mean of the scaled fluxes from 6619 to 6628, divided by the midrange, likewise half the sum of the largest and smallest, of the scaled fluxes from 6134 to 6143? 0.05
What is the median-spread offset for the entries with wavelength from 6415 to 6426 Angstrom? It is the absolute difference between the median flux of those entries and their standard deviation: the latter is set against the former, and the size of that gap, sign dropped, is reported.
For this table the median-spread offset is 10.0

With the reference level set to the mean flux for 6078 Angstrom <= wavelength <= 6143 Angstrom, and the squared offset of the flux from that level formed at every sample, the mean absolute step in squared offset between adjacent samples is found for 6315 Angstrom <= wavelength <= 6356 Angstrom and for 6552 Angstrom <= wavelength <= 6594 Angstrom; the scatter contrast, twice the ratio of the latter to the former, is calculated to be 14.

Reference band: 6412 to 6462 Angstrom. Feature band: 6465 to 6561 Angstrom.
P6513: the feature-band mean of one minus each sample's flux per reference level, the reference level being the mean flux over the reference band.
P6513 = -0.11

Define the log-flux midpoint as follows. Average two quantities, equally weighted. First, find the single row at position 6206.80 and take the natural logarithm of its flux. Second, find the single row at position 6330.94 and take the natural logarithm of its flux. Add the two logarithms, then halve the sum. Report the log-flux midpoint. 2.04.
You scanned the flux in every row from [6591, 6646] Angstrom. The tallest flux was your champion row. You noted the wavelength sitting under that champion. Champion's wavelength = 6614.06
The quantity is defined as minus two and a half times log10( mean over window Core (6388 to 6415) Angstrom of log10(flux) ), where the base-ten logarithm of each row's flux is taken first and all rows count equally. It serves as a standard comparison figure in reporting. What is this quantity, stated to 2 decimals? 0.03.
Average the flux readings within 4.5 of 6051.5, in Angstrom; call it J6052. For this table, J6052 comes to 9.0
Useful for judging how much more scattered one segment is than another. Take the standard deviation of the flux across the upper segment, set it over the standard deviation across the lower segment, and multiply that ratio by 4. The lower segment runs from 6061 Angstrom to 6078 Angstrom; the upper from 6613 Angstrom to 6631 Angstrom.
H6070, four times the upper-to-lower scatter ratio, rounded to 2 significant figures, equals 3.6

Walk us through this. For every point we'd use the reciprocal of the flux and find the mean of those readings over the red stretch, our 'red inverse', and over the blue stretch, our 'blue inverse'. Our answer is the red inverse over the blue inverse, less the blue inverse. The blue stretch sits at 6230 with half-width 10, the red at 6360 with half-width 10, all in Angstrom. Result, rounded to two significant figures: 0.48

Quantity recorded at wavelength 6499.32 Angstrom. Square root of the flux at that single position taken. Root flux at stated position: 3.2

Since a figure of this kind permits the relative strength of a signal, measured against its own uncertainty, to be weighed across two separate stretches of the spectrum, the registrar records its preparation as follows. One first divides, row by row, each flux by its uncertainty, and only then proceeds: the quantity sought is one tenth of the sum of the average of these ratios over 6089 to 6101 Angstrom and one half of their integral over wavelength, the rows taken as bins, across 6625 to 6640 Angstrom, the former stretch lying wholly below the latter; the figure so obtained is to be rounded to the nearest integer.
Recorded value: 30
